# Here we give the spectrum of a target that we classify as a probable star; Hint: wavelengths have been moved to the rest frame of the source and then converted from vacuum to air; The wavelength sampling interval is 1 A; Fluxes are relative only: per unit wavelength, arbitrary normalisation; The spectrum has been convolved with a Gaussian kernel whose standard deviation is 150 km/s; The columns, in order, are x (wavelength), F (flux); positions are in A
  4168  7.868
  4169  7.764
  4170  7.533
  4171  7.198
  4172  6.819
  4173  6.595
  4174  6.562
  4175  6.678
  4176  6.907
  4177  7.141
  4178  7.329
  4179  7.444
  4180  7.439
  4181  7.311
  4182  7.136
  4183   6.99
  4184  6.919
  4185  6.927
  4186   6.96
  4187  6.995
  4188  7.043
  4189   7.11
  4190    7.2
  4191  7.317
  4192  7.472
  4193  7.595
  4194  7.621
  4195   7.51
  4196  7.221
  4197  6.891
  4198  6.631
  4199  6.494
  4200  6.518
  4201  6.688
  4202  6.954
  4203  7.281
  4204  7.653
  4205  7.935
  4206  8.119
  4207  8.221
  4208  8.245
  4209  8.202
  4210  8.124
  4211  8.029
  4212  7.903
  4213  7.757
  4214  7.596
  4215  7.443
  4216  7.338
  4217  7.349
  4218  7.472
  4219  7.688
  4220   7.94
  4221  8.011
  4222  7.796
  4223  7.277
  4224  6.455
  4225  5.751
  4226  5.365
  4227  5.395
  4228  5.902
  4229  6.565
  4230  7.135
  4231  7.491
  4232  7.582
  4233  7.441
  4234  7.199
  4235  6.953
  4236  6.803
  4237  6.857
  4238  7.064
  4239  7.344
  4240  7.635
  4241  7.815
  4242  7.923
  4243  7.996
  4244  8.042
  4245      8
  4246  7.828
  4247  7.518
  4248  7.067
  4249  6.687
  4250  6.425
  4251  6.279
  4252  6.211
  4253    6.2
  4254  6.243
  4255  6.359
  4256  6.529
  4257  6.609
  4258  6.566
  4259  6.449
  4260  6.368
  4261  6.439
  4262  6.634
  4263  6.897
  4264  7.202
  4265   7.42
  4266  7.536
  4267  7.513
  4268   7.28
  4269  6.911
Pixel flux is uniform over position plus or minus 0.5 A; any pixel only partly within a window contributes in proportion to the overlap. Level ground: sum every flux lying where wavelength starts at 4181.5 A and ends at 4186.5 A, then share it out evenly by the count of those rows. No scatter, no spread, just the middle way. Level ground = 7.0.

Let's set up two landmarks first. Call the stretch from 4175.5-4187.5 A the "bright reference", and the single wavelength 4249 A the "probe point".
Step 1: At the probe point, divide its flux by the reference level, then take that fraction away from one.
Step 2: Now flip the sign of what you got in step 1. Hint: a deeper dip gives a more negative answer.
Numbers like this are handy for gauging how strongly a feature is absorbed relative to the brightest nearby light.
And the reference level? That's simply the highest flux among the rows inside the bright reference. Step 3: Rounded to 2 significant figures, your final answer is -0.10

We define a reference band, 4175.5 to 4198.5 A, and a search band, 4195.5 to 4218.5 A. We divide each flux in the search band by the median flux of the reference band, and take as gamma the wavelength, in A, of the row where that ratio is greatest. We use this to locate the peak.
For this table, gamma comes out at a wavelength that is 4208 A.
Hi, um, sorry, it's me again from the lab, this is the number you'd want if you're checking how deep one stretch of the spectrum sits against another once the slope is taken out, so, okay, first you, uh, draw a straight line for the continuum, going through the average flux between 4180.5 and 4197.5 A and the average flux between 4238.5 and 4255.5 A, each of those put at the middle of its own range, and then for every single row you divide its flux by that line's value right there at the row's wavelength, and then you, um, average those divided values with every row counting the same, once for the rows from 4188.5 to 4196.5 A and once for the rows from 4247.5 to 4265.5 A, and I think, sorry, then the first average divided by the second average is 1.11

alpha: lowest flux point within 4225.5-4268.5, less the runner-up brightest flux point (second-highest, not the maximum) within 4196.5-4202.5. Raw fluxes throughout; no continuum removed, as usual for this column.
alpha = -1.5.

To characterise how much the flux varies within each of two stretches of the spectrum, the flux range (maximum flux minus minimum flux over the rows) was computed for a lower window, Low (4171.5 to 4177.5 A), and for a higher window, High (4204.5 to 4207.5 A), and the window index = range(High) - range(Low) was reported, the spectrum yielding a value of -0.29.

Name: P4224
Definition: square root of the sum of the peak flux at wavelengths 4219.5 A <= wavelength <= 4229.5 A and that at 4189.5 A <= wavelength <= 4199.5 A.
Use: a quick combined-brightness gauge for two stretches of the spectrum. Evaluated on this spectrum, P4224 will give 3.95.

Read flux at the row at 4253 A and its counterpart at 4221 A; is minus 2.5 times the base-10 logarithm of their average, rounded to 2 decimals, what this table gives -2.13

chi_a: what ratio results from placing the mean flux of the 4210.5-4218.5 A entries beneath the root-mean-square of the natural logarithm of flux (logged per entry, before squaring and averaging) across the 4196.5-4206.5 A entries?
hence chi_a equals 0.258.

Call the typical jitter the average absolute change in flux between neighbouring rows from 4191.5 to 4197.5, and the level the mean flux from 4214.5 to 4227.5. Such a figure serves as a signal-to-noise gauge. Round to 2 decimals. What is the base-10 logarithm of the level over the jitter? 1.60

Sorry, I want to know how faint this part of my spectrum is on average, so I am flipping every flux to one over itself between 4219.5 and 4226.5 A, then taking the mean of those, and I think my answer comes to 0.147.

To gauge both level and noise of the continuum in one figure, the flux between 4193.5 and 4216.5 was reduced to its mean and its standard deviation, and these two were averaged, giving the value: 4.0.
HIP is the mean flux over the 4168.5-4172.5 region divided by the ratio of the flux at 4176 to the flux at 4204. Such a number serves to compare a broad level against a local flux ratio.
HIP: 8.12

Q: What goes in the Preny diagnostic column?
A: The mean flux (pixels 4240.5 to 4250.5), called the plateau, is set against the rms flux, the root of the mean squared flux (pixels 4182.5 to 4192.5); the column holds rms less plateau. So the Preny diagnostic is -0.43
